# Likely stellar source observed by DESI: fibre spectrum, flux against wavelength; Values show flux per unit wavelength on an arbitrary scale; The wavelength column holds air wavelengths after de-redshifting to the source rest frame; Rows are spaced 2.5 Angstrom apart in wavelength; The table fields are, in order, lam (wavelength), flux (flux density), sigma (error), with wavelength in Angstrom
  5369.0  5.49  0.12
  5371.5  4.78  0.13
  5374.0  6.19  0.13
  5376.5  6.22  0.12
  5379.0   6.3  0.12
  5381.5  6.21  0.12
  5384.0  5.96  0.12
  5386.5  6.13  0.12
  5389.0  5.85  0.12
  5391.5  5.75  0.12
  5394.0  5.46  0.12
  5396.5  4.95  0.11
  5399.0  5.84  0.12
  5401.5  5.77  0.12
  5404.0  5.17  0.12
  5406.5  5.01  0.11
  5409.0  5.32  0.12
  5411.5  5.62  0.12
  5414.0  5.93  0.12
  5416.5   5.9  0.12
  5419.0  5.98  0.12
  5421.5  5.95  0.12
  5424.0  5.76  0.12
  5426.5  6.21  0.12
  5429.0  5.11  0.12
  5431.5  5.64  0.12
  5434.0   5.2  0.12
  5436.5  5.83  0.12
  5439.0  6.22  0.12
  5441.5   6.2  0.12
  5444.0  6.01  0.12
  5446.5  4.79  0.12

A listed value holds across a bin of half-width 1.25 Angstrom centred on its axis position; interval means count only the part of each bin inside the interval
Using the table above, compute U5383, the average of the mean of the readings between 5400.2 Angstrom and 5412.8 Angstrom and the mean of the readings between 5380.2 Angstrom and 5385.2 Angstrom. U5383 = 5.7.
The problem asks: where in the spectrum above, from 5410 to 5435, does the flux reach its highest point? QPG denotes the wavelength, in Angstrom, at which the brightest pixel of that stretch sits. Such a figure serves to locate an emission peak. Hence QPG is 5426.5 Angstrom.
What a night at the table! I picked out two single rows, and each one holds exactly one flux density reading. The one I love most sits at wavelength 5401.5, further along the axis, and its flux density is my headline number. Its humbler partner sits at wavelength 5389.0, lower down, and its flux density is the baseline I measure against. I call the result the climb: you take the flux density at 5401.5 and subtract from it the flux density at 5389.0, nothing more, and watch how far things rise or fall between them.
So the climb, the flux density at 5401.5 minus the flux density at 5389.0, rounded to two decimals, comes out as -0.08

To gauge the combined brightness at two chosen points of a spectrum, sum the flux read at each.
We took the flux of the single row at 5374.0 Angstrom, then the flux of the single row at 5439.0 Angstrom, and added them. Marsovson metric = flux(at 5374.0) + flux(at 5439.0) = 12.4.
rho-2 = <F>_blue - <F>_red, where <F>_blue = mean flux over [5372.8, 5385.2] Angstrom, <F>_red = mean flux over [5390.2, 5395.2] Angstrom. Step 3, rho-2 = 0.57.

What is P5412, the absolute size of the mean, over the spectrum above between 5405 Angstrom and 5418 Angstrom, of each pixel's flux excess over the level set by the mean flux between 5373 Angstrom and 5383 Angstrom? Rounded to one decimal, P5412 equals 0.7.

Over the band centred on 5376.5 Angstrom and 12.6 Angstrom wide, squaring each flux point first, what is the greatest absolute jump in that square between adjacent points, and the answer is 15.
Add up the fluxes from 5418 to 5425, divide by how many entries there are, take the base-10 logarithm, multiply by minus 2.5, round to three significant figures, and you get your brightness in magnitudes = -1.93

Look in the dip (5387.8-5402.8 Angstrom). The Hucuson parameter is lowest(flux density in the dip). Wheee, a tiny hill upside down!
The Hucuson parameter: 4.95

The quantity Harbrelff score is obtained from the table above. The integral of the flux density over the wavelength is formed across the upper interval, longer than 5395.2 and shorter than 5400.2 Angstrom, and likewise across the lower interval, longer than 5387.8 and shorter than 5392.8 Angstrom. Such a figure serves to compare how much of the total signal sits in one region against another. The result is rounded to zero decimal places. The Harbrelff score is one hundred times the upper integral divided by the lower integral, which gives 93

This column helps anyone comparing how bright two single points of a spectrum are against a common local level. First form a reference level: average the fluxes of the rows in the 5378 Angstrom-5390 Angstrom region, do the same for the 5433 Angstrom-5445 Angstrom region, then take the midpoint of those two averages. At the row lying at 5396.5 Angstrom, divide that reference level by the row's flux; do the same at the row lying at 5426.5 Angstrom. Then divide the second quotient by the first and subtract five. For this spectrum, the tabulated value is -4.20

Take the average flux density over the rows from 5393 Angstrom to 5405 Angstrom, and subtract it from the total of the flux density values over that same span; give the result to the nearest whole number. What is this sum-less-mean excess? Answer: 22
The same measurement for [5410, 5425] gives 29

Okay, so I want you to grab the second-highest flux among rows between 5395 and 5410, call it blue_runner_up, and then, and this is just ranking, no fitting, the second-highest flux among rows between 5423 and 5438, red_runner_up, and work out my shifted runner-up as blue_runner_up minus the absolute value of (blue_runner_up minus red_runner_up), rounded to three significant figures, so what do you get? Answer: 5.71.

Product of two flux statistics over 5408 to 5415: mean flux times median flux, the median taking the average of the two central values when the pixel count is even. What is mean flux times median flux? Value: 32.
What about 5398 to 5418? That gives 32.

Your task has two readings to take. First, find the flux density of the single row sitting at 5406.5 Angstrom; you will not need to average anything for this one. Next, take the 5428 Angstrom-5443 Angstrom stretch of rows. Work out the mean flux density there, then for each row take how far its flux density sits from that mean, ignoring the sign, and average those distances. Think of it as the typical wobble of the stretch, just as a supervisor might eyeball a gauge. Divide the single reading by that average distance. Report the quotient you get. 13.1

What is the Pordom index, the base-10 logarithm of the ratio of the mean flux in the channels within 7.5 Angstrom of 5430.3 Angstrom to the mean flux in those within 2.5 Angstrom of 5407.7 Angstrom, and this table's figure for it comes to 0.037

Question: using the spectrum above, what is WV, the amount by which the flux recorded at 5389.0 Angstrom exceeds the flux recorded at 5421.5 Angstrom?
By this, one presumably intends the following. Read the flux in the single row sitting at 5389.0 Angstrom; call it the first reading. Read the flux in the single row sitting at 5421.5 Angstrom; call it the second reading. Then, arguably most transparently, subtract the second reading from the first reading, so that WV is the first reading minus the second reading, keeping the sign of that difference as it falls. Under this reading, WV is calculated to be -0.10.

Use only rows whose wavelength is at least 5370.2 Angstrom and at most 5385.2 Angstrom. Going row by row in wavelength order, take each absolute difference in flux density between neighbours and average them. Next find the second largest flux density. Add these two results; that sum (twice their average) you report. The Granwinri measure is 6.6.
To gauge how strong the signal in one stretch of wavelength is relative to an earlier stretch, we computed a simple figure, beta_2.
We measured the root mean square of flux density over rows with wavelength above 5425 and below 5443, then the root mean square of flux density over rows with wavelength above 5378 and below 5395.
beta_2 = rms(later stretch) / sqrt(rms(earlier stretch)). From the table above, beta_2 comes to 2.37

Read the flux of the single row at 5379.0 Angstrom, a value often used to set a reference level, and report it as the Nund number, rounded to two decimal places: 6.30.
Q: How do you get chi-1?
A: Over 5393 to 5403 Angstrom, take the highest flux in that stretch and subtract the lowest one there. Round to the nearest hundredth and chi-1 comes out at 0.89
